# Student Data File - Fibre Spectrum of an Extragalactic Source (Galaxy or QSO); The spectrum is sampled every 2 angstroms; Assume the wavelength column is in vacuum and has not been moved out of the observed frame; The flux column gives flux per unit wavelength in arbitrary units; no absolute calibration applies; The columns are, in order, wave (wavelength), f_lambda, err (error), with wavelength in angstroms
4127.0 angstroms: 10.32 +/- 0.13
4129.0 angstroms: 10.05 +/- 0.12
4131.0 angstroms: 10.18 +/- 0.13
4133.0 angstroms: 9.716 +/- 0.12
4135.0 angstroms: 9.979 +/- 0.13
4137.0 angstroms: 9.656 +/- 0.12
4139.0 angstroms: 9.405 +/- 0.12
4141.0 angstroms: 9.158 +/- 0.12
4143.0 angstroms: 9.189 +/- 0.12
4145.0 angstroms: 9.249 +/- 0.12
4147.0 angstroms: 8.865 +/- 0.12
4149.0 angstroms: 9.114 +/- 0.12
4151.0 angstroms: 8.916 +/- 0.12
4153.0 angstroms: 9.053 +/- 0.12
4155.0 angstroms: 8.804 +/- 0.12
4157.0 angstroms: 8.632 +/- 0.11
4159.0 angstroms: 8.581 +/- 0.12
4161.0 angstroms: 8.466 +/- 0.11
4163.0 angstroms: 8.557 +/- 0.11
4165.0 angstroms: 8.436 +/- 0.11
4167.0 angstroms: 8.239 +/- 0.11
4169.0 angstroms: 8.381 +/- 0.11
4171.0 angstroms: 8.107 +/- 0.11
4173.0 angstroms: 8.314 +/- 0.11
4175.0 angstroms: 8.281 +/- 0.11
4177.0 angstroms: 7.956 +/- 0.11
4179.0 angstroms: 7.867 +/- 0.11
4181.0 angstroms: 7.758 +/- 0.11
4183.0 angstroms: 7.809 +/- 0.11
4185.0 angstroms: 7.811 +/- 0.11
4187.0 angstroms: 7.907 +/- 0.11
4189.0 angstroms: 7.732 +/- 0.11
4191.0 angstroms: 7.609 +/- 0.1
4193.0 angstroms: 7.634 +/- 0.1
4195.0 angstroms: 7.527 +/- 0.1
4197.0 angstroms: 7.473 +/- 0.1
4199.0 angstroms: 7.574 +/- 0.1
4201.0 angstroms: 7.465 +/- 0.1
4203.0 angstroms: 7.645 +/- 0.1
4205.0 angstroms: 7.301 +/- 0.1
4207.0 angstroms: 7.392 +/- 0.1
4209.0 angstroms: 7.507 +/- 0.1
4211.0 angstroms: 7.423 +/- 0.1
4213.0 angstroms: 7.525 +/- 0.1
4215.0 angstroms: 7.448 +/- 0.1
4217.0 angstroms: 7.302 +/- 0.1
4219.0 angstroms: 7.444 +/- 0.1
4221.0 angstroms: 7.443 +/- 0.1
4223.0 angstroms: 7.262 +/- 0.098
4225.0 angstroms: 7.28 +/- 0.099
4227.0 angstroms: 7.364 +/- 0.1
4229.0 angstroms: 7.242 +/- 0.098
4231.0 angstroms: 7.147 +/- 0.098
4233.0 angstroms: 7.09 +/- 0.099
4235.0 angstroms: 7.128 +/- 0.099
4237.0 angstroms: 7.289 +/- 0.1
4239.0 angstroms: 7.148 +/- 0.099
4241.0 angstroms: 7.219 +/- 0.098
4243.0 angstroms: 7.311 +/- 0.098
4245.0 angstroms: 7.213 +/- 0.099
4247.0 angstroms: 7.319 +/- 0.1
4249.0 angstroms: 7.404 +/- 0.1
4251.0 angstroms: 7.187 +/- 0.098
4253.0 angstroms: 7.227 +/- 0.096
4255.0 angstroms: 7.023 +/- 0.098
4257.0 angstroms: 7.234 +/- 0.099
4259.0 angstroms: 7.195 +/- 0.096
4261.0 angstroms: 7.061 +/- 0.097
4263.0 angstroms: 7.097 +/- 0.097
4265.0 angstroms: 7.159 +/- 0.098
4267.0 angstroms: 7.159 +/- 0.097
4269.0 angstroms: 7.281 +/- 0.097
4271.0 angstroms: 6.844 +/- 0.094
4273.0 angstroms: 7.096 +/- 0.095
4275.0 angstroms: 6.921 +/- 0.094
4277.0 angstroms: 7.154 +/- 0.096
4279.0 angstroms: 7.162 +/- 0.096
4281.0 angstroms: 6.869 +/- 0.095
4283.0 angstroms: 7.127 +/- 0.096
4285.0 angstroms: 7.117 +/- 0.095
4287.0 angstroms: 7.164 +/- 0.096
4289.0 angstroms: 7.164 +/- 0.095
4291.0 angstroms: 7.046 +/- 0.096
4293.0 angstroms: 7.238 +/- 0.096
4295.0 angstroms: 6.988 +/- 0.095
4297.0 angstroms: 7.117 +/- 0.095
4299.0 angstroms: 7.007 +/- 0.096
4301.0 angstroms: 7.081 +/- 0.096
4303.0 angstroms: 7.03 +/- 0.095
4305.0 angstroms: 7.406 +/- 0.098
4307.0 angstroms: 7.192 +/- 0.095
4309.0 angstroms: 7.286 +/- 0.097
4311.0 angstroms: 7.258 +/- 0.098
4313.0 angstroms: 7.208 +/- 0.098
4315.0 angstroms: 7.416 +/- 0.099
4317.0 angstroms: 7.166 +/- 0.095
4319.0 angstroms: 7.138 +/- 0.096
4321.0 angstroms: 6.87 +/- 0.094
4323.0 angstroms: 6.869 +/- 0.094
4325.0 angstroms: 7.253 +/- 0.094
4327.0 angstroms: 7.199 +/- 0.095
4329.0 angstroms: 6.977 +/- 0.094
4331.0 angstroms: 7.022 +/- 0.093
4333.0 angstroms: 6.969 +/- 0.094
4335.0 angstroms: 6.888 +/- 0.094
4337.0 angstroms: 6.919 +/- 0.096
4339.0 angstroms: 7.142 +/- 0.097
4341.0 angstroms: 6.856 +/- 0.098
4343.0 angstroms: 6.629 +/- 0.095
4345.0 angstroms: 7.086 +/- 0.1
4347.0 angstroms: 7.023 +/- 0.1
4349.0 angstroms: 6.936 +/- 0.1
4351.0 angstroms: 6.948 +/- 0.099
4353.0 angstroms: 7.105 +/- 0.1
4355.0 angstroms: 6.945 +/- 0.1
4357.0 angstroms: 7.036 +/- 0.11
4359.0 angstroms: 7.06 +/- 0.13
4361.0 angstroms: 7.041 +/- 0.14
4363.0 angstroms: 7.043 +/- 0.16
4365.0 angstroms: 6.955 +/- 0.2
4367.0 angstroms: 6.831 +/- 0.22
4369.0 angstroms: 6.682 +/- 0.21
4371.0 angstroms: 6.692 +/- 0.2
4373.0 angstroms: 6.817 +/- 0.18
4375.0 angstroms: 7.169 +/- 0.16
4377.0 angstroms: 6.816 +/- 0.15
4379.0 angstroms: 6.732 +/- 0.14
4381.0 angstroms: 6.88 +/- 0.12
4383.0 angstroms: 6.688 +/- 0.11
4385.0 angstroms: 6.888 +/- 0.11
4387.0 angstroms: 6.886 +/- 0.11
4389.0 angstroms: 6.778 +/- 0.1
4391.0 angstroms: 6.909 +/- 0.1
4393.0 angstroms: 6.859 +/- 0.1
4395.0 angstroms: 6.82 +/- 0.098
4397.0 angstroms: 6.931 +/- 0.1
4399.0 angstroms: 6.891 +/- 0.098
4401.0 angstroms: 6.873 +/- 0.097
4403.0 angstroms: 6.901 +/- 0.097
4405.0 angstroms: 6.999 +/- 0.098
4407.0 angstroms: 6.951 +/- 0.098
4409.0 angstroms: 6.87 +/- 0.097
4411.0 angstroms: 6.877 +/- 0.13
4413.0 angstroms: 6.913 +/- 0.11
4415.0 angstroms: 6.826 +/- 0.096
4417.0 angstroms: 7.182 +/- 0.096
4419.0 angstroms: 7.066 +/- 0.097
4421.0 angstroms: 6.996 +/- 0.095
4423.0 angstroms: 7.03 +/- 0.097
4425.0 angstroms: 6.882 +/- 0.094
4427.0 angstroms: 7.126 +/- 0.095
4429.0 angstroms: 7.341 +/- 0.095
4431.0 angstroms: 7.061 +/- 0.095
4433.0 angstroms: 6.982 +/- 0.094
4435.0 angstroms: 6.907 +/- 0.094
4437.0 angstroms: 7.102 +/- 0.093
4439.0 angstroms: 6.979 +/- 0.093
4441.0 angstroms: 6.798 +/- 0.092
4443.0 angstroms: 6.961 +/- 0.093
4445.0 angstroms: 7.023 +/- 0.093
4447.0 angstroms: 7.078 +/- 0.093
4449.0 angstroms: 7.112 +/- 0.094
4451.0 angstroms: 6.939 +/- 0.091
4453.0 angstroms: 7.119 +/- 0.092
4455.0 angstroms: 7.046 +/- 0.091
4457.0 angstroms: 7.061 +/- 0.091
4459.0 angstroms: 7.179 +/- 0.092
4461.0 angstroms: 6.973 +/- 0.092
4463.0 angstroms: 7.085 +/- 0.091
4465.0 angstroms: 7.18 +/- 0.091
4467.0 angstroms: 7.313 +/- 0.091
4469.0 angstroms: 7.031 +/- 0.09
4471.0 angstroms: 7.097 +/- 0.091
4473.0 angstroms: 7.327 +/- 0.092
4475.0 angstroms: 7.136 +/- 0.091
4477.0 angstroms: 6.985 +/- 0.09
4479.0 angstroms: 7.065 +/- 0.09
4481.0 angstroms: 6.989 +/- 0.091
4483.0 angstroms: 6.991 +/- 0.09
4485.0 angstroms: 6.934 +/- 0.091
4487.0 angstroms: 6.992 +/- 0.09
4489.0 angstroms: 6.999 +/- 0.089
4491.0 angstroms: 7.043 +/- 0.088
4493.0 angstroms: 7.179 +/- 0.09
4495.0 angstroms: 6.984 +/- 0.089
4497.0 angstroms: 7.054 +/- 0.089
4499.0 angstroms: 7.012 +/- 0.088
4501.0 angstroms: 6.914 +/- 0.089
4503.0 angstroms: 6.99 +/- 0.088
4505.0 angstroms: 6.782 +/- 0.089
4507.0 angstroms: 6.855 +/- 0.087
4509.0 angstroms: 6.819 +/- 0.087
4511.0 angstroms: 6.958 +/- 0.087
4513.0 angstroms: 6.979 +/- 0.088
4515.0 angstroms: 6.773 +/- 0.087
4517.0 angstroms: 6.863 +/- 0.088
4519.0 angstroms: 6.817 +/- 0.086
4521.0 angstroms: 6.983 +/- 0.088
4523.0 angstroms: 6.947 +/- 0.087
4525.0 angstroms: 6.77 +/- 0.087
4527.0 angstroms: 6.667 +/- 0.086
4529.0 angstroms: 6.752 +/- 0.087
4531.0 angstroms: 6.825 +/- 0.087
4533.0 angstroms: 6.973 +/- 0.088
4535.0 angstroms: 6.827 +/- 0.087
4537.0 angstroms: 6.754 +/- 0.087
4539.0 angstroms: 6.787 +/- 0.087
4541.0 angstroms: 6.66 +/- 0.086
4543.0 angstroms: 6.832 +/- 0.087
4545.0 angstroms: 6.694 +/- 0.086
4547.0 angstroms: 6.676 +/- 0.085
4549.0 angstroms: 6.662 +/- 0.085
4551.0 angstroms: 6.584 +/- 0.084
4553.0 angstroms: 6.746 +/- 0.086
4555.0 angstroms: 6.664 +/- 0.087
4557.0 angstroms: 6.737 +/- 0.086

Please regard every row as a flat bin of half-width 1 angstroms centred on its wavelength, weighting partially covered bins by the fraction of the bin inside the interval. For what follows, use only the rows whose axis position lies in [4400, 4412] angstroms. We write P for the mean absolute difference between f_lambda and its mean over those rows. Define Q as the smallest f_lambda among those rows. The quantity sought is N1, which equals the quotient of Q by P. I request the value 163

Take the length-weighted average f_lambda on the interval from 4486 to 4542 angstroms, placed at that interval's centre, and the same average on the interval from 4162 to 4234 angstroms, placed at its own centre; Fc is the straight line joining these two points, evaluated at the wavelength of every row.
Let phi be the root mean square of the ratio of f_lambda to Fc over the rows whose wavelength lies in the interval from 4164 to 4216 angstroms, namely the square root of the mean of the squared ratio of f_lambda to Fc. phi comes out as 1.01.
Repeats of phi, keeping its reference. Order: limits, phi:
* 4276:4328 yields 0.96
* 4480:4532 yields 1.00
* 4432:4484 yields 1.00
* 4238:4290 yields 0.95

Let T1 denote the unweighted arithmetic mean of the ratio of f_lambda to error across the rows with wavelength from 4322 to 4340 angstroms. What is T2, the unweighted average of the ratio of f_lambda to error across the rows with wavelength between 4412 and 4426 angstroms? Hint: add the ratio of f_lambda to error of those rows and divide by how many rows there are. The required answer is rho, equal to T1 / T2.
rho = 1.04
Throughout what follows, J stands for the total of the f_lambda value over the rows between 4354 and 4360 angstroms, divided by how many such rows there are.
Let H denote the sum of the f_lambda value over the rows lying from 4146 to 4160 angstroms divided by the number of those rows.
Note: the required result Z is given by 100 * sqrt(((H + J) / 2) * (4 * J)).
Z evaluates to 1492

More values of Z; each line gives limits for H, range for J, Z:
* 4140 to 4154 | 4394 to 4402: 1482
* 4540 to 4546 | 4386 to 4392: 1365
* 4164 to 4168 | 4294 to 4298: 1473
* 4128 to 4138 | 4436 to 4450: 1540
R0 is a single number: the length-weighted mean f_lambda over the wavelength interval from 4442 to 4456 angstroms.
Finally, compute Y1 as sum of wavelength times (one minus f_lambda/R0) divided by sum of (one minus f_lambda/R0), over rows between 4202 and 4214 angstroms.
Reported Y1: 4208.0 angstroms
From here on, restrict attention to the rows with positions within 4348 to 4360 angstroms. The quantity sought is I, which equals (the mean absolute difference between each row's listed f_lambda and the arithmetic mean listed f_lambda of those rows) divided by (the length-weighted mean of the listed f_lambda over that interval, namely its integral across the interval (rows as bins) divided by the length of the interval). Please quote 0.0089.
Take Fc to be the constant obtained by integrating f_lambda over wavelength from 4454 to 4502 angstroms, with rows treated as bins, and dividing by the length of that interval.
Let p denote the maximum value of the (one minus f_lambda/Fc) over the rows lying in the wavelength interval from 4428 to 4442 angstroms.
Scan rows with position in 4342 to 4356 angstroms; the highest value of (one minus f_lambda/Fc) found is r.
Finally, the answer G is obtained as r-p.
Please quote 0.02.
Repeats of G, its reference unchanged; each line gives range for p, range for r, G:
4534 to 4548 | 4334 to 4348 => 0.00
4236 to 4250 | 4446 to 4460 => 0.03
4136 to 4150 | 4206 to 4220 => 0.22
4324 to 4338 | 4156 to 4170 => -0.19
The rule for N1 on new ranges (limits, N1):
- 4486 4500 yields 150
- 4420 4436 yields 68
